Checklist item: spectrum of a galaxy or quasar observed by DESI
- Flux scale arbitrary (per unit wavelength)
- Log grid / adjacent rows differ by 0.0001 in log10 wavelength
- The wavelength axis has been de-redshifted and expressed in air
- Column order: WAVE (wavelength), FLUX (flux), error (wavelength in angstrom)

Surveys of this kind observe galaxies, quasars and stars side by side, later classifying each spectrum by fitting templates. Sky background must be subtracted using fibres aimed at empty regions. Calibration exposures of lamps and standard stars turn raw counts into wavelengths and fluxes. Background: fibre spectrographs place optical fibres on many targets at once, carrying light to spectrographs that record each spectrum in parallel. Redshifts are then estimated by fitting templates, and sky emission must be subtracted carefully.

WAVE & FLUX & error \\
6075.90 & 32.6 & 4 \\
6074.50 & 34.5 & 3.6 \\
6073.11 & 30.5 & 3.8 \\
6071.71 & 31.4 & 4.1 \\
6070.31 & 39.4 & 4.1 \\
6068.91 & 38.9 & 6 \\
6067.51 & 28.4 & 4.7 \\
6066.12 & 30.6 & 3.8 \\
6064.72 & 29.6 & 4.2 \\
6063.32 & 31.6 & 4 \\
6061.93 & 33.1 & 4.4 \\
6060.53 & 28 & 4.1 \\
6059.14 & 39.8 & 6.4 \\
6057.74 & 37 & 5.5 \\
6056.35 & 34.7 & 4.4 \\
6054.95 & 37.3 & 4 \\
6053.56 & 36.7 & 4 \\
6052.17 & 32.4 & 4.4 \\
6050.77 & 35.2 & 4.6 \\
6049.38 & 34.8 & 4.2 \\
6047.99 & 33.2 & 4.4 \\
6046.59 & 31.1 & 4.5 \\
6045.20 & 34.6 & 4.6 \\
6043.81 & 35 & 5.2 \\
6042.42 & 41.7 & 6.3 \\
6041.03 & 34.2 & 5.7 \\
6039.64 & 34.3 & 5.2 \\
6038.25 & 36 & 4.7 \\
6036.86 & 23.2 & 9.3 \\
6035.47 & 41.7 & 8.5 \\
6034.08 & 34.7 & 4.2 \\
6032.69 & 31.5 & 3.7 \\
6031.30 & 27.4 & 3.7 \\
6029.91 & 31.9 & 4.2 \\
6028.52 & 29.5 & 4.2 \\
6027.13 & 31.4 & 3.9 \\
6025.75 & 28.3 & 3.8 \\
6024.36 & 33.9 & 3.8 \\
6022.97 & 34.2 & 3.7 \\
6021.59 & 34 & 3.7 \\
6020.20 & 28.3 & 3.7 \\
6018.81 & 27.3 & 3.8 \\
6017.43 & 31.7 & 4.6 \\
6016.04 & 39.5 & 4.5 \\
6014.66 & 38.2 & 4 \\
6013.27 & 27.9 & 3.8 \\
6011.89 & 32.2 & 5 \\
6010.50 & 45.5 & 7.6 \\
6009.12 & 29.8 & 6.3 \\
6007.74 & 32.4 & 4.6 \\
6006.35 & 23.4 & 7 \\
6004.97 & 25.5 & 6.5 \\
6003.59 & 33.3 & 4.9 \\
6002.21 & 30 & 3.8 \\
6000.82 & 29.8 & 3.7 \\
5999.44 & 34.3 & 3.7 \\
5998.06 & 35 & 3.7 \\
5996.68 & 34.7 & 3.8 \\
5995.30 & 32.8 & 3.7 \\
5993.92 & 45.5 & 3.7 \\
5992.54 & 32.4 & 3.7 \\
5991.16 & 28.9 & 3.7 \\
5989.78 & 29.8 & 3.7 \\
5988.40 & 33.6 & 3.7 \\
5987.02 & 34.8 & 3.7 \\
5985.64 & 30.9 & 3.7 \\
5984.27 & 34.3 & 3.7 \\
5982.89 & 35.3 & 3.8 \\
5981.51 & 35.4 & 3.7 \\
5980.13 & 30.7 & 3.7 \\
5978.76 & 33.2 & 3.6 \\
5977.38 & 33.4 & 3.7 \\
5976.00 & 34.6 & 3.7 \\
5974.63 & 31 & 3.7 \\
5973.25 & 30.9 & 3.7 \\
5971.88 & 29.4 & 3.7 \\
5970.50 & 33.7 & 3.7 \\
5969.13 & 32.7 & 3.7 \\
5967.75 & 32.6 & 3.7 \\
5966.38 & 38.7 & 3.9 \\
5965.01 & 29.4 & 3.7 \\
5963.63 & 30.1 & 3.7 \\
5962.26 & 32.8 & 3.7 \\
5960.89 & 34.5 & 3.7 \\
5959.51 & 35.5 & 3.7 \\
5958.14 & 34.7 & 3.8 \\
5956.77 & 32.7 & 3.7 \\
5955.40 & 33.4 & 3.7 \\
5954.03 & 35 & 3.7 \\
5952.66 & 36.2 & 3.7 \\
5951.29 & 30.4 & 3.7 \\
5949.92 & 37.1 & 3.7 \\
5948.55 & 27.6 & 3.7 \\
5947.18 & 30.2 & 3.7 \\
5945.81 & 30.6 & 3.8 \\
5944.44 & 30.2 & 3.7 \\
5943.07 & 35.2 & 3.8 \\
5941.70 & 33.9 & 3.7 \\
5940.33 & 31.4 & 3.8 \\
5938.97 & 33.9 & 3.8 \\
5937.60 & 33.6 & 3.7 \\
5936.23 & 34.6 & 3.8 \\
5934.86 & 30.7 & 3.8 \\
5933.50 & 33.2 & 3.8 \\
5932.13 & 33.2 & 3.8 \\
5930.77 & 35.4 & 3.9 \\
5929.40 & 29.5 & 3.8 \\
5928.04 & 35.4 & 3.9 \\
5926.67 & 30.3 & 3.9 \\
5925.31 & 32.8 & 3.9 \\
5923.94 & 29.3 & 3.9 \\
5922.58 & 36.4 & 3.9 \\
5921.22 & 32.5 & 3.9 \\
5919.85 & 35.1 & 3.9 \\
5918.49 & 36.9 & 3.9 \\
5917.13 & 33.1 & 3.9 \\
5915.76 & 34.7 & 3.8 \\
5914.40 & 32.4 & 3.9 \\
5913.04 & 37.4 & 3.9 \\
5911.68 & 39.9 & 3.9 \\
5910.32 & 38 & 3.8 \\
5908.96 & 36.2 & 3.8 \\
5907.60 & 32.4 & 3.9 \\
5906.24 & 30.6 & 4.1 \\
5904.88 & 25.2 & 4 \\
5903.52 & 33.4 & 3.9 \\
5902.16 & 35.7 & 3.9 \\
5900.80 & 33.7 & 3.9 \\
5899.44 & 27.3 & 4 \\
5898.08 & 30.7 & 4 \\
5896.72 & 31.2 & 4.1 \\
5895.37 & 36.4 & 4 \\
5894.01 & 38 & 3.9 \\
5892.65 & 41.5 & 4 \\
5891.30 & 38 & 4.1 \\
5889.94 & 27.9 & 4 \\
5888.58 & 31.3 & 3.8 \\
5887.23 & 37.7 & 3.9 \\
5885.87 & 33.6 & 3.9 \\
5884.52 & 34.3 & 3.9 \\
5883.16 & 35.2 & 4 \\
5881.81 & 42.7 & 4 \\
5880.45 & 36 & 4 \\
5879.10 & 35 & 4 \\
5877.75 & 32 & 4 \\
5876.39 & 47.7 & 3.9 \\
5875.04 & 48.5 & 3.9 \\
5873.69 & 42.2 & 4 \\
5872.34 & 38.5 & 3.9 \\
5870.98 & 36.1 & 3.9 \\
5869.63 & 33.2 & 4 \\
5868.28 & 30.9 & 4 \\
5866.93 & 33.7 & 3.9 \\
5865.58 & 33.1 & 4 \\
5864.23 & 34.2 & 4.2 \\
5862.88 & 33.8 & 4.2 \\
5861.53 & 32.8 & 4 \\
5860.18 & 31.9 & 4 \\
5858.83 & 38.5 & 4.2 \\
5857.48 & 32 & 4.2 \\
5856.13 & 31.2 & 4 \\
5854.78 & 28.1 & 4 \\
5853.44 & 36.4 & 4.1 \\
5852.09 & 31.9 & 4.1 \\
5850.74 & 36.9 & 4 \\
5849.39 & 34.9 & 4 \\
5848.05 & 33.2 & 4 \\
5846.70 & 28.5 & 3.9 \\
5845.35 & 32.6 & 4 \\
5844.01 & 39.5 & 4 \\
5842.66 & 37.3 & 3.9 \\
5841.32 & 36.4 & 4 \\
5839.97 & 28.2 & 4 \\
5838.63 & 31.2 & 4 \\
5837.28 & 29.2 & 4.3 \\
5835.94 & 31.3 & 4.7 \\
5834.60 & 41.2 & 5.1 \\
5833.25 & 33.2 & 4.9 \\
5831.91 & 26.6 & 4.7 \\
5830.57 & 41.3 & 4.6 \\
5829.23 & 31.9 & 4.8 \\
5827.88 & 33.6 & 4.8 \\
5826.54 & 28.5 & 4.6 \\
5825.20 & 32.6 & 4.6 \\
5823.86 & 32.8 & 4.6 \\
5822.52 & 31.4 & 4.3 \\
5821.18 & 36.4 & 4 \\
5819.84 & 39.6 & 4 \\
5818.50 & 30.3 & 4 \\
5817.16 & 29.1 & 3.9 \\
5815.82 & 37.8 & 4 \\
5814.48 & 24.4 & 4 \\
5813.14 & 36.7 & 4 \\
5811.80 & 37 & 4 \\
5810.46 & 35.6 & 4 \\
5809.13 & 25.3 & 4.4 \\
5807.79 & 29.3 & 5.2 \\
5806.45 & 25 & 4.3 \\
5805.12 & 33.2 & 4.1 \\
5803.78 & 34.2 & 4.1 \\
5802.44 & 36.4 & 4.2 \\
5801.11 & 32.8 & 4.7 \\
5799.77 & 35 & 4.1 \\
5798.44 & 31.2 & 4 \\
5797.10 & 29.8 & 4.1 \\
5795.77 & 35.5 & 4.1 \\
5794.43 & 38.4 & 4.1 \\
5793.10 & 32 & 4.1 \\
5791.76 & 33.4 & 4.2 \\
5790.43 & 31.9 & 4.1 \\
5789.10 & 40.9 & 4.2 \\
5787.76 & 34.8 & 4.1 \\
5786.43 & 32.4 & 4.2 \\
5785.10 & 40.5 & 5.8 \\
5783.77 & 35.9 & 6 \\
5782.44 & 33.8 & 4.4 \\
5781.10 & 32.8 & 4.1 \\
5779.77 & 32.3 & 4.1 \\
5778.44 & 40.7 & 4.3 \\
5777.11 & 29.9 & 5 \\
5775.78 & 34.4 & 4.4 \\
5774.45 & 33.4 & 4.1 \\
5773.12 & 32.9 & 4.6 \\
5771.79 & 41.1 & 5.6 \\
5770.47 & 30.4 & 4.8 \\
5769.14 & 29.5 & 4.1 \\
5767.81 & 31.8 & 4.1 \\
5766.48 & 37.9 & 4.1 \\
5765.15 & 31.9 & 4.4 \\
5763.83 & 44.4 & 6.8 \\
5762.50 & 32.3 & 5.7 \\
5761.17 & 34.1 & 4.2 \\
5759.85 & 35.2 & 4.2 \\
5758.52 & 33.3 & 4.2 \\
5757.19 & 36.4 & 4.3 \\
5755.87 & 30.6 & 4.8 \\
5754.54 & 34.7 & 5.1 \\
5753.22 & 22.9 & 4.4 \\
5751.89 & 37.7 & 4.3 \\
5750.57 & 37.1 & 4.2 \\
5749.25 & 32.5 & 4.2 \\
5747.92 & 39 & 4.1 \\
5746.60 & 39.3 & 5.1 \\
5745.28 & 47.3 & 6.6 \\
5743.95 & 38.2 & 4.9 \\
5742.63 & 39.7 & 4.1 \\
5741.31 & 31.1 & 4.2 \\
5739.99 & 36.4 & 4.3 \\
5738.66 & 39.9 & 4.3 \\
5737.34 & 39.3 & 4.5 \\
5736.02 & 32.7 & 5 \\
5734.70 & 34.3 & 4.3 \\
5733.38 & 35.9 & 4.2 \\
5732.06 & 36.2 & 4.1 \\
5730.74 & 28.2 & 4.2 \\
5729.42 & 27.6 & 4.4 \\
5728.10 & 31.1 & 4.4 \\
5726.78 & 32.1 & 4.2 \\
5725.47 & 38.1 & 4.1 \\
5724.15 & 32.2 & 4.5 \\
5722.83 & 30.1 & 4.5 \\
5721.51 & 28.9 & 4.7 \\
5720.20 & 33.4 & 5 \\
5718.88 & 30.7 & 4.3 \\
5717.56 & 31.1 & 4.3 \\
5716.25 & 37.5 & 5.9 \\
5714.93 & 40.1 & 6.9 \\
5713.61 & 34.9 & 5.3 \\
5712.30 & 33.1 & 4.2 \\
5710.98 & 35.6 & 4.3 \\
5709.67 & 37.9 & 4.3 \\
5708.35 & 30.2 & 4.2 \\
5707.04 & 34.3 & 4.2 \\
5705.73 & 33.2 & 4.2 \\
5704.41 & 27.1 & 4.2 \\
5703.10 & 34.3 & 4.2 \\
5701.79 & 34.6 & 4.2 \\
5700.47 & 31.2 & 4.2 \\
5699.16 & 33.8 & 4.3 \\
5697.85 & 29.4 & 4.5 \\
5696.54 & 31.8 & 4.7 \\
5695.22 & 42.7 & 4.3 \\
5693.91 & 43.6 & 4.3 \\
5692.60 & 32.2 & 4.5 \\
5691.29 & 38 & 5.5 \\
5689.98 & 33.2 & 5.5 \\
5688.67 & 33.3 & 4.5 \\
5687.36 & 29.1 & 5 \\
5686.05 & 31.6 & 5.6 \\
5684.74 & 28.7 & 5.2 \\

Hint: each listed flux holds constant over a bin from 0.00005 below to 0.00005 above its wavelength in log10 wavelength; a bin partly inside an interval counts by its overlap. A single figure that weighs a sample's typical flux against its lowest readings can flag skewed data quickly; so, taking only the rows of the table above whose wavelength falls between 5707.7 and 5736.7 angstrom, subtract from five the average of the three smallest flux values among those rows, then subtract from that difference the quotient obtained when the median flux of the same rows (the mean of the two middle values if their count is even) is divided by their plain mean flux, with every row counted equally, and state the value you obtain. -24.2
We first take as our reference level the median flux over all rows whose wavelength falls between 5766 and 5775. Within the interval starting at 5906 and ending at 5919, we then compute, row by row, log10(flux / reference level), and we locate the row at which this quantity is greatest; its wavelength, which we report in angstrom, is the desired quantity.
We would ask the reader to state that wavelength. 5911.68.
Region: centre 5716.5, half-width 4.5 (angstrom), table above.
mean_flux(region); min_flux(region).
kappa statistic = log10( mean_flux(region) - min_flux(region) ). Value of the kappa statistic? 0.57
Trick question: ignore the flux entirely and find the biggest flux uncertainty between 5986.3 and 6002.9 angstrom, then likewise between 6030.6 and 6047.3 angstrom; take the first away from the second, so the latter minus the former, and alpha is 5.5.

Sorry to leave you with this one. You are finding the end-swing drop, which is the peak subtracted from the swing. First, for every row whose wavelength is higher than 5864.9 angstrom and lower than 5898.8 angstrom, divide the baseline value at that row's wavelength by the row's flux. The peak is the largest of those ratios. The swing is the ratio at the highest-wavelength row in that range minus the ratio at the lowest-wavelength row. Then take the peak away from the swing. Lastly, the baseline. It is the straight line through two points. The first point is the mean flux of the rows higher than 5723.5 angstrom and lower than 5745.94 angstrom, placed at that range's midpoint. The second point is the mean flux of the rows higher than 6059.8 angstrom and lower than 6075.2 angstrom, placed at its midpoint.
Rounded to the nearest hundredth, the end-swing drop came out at -1.15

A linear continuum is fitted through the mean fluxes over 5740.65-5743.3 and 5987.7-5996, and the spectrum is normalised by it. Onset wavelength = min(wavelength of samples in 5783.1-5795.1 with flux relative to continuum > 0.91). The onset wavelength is 5783.77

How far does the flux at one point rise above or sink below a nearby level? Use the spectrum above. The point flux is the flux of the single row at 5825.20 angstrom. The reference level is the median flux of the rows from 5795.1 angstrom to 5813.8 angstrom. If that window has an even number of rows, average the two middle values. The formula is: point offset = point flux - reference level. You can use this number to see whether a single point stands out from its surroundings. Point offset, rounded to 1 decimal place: -1.1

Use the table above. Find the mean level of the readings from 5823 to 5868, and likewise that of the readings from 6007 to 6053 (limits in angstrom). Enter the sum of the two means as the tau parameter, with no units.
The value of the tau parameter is 66.5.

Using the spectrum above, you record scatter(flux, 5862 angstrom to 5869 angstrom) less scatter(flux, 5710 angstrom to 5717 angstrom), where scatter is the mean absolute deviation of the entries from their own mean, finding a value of -1.1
